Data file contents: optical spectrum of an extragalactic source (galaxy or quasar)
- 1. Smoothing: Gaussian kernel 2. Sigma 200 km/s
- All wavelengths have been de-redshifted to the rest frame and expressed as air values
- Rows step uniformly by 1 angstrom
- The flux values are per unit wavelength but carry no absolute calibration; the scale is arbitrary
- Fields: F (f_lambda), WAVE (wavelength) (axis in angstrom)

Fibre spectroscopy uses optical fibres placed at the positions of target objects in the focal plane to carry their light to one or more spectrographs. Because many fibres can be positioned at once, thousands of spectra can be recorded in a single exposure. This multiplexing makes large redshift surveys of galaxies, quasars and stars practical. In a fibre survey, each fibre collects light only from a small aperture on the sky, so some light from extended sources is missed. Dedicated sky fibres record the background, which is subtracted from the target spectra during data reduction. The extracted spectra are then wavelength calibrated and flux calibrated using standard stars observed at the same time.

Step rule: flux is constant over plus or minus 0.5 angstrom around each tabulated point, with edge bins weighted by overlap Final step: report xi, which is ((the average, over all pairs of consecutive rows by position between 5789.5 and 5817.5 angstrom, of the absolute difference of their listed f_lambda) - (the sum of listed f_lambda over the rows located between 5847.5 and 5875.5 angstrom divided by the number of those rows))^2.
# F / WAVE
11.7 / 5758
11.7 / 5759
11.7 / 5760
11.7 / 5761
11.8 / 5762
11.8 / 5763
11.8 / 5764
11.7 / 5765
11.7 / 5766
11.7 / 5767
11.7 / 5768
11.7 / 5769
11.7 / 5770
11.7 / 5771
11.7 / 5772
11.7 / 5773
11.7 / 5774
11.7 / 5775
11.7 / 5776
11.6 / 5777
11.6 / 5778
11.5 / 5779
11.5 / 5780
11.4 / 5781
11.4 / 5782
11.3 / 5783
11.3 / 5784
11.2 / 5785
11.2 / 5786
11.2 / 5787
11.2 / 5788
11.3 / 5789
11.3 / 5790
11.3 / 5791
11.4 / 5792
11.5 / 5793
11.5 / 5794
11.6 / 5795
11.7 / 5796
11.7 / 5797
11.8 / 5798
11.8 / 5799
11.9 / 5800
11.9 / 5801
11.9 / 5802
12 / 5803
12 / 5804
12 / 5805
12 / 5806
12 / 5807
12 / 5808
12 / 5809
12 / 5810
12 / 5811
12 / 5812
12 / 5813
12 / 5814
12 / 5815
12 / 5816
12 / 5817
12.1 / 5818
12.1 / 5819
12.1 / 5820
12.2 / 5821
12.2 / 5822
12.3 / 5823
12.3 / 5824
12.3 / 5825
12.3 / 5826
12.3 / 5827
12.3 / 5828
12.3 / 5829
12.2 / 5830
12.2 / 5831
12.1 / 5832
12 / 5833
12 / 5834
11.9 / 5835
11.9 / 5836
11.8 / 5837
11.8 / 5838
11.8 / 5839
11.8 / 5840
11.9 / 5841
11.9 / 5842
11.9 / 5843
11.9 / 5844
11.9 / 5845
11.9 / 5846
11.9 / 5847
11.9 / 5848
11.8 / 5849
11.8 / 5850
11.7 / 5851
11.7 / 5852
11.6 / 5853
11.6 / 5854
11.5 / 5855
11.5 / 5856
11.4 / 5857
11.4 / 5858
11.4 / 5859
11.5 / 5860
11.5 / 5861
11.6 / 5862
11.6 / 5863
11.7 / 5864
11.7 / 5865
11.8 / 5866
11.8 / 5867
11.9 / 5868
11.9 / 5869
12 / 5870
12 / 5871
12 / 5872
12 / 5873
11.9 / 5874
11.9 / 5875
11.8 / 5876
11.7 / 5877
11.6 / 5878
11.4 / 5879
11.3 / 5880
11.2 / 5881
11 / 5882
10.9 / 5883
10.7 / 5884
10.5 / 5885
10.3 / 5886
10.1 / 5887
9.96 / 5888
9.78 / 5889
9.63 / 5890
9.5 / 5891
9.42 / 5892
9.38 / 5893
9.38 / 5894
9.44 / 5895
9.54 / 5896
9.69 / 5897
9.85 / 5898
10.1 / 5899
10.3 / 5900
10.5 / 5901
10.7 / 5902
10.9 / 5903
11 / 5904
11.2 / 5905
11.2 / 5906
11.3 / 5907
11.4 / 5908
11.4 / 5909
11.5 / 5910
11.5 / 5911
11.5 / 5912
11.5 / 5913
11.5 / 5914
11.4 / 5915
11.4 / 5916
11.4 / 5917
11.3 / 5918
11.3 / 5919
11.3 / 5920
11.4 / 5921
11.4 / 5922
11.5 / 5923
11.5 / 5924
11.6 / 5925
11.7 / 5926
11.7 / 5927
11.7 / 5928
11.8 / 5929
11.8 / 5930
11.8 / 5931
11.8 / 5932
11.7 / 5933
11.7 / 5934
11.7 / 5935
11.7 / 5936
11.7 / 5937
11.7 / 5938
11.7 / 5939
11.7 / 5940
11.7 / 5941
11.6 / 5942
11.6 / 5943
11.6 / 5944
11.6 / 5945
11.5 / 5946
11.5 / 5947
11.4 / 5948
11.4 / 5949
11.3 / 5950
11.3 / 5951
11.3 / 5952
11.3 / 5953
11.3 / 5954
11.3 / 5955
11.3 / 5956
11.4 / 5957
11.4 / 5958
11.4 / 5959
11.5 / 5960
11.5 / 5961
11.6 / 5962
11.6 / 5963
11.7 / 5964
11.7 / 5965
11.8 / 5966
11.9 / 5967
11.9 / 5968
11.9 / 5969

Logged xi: 137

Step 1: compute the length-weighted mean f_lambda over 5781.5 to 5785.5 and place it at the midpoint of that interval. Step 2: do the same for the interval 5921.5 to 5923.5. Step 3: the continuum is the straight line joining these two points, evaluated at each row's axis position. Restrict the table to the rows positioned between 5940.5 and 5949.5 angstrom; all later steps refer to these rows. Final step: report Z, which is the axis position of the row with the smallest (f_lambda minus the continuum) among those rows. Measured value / 5949 angstrom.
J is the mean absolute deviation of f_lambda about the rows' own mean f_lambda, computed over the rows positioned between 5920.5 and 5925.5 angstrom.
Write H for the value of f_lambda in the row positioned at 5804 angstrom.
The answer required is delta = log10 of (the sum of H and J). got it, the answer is 1.08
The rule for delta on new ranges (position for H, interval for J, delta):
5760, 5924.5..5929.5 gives 1.07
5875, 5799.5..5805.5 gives 1.08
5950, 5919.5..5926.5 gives 1.06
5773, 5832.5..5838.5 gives 1.07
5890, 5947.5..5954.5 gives 0.99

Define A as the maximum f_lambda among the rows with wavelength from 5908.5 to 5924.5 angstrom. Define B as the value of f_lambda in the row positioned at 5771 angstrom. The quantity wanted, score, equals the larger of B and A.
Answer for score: 11.7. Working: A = 11.5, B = 11.7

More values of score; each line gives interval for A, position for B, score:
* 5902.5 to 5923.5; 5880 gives 11.5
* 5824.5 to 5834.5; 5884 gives 12.3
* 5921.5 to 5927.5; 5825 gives 12.3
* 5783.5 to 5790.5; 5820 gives 12.1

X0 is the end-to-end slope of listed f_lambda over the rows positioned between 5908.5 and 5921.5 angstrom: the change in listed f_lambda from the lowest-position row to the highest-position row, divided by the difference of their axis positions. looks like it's 0.000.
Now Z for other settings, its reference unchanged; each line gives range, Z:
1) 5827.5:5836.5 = 5836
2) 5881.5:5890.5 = 5890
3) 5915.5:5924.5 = 5920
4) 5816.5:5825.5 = 5817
